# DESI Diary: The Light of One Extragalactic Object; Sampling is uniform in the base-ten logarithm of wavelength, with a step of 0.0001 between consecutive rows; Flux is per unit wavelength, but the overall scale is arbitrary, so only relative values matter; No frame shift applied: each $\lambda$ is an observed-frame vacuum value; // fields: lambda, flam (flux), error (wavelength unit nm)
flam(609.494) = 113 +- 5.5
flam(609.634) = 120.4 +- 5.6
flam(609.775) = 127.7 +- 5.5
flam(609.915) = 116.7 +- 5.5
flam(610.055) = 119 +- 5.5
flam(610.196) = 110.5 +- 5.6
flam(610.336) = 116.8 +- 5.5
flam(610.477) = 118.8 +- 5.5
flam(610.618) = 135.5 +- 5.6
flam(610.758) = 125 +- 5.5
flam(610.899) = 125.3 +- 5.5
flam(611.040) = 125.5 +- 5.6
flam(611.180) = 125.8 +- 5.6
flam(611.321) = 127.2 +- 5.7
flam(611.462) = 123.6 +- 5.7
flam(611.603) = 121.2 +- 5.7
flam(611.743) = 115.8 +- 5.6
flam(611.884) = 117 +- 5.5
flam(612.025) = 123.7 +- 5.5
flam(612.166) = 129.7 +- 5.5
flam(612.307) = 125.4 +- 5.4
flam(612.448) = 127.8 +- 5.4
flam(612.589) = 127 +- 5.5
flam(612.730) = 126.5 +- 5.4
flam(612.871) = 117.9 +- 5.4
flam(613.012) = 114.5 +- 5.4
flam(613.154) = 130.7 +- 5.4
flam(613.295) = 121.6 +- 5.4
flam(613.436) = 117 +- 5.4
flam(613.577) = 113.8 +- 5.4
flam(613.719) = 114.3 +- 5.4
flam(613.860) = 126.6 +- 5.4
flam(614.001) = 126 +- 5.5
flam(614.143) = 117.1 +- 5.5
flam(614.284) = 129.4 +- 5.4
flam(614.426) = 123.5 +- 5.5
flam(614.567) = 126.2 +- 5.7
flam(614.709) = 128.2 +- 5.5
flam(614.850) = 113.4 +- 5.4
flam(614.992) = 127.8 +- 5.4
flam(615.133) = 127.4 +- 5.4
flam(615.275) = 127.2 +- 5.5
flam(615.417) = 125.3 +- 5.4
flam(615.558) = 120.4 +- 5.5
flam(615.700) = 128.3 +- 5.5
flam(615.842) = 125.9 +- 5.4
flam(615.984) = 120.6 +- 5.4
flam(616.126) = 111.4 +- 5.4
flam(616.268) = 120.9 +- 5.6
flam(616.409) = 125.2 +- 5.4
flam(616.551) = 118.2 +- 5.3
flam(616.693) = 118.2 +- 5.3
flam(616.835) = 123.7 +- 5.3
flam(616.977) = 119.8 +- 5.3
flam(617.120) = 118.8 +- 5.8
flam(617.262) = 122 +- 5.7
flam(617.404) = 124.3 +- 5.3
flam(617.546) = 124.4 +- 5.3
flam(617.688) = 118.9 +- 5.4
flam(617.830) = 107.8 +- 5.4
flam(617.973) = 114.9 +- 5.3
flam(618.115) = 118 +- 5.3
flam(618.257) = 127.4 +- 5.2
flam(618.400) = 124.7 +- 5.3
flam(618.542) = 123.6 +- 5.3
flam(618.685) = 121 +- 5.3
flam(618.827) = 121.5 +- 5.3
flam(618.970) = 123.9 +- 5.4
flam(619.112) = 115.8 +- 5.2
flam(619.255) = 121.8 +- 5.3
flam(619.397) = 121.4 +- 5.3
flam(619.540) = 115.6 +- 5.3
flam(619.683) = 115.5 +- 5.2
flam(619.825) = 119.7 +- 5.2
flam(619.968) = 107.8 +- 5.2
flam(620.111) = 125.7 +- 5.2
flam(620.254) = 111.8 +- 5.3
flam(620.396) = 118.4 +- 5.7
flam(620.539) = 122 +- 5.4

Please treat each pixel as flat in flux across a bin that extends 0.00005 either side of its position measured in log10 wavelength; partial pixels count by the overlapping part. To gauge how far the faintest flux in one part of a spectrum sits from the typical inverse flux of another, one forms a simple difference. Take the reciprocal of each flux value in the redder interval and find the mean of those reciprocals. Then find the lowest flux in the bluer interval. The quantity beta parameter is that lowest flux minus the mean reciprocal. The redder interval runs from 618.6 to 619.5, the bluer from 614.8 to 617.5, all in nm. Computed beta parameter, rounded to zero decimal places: 111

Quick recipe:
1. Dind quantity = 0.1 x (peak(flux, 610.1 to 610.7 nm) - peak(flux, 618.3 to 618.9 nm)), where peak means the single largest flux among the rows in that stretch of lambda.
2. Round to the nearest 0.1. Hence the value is 1.1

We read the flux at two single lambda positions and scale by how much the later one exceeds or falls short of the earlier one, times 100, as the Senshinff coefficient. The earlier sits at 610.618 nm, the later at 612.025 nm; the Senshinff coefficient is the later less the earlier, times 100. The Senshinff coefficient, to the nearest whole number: -1180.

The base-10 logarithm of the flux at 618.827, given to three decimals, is 2.085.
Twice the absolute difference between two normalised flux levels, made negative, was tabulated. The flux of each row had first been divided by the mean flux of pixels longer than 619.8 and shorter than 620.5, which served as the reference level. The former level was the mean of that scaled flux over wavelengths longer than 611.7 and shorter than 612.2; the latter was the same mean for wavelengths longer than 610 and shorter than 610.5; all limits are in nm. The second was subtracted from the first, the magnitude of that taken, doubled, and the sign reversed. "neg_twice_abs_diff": -0.09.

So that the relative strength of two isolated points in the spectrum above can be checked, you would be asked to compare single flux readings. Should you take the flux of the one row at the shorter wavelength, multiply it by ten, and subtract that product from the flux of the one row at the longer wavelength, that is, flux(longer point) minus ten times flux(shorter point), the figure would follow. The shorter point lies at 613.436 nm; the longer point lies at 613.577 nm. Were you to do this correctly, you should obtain -1056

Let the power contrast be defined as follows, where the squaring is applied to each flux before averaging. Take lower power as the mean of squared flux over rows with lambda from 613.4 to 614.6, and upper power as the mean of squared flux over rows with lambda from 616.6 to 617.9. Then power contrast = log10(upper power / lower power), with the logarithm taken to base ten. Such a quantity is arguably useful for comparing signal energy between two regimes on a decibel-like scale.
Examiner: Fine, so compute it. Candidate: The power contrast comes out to -0.013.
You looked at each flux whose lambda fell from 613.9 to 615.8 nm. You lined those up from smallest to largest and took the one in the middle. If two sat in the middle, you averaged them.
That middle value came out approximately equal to 126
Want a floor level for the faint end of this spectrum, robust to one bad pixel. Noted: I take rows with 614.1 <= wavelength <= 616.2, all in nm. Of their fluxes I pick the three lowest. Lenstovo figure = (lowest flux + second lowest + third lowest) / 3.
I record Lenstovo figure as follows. 114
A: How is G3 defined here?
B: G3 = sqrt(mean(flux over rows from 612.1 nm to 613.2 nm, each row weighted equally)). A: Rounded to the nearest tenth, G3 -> 11.2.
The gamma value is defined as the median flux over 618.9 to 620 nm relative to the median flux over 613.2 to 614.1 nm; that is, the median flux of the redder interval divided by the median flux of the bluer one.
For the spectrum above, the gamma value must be 0.987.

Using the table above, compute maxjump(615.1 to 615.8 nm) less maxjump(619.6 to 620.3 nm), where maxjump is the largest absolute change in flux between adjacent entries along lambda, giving -10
